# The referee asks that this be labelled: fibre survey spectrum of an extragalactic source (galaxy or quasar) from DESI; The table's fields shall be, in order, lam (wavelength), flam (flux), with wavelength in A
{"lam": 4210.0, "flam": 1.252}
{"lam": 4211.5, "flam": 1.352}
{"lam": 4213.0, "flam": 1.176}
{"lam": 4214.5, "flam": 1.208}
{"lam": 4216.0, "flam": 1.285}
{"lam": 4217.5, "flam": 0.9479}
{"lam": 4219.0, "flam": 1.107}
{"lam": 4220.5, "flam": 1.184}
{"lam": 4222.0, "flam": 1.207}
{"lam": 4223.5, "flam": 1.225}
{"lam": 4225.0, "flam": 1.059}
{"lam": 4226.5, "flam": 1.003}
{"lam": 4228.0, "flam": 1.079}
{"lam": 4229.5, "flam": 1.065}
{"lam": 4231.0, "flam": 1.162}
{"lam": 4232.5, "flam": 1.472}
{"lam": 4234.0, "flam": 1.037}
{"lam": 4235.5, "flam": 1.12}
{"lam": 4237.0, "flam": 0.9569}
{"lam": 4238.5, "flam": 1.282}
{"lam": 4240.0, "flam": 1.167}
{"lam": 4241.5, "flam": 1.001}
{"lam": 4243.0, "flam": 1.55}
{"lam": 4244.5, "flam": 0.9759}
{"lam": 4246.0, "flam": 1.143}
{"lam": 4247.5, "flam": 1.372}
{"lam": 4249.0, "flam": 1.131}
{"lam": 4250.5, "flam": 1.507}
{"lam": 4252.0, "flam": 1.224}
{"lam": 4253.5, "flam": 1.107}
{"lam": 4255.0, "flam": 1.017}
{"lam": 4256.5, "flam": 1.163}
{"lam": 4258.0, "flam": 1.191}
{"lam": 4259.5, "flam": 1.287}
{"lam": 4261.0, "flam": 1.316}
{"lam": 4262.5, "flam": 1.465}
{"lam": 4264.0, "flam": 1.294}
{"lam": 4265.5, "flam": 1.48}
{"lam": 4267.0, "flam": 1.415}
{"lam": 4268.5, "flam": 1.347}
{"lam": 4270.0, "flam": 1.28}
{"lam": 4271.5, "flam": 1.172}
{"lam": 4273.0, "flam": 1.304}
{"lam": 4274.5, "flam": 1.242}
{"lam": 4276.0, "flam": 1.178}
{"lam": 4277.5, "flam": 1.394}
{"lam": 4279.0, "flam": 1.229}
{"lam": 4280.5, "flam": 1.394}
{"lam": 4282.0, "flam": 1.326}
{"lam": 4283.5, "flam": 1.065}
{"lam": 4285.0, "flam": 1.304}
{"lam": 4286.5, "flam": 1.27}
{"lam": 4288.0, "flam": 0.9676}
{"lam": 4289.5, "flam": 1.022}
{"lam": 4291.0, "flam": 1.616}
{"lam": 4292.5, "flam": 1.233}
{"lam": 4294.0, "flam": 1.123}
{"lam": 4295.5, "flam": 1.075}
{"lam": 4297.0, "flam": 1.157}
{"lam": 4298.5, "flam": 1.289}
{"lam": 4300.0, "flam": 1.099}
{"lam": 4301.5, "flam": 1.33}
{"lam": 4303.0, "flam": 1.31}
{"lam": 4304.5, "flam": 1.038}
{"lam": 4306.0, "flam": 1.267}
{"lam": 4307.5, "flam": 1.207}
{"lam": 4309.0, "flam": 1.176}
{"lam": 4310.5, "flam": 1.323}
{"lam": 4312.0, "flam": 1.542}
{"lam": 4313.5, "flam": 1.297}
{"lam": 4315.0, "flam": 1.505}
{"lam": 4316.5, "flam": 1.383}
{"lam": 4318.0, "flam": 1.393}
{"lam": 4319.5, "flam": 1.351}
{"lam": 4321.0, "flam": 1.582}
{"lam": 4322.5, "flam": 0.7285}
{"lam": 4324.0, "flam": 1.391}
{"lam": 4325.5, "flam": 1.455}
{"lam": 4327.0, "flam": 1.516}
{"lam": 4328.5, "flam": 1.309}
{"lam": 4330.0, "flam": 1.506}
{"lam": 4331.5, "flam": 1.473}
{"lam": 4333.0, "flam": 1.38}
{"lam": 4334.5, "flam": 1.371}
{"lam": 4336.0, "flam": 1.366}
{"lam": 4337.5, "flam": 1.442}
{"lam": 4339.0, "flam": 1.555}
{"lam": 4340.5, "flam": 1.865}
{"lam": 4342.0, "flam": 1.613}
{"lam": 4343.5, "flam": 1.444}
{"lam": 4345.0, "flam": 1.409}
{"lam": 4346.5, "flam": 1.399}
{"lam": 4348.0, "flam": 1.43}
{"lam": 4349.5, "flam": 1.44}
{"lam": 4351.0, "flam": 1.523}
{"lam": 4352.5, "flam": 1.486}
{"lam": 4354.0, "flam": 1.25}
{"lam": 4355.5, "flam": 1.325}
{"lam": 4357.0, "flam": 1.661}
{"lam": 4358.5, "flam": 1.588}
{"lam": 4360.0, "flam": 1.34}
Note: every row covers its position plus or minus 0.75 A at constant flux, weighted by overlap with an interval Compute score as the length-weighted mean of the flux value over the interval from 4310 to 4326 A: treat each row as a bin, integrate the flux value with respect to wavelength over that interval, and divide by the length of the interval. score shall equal 1.36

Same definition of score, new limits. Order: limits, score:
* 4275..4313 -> 1.24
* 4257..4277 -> 1.30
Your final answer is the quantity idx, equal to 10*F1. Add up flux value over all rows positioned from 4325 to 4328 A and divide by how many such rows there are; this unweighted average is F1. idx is 14.9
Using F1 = 1.49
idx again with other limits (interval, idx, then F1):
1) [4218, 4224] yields 11.8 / 1.18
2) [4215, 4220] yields 11.1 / 1.11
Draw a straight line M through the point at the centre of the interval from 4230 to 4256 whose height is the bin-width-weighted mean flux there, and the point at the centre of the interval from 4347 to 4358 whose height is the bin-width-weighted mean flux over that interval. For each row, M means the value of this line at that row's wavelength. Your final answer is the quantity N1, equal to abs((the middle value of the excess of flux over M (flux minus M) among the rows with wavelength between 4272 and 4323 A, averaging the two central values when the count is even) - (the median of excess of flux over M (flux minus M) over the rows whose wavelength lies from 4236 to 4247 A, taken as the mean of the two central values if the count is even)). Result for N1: 0.025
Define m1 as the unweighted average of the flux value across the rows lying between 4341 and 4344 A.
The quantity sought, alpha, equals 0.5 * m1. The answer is 0.76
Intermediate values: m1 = 1.53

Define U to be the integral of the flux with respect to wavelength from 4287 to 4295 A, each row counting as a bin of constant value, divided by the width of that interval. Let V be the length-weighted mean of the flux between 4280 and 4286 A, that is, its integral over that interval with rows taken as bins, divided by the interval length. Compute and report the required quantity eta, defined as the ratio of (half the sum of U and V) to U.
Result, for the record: 1.03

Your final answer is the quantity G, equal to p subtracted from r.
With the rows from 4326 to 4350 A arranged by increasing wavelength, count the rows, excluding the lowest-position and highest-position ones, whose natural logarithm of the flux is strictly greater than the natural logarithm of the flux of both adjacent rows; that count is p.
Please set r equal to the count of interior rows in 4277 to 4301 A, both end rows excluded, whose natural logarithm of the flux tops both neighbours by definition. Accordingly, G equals 2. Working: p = 2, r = 4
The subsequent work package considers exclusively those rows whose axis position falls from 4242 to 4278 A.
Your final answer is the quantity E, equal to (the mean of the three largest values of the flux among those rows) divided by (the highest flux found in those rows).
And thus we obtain 0.98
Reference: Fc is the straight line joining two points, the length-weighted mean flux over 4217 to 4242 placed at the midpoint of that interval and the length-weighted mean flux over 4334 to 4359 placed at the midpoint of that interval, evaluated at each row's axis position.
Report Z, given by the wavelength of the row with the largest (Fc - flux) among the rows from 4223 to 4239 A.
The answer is 4237.0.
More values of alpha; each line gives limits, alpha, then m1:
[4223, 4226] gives 0.57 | 1.14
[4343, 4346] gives 0.71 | 1.43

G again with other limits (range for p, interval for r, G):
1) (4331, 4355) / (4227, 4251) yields 3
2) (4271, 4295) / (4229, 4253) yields 1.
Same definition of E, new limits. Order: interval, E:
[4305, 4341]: 0.89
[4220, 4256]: 0.97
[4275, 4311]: 0.91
